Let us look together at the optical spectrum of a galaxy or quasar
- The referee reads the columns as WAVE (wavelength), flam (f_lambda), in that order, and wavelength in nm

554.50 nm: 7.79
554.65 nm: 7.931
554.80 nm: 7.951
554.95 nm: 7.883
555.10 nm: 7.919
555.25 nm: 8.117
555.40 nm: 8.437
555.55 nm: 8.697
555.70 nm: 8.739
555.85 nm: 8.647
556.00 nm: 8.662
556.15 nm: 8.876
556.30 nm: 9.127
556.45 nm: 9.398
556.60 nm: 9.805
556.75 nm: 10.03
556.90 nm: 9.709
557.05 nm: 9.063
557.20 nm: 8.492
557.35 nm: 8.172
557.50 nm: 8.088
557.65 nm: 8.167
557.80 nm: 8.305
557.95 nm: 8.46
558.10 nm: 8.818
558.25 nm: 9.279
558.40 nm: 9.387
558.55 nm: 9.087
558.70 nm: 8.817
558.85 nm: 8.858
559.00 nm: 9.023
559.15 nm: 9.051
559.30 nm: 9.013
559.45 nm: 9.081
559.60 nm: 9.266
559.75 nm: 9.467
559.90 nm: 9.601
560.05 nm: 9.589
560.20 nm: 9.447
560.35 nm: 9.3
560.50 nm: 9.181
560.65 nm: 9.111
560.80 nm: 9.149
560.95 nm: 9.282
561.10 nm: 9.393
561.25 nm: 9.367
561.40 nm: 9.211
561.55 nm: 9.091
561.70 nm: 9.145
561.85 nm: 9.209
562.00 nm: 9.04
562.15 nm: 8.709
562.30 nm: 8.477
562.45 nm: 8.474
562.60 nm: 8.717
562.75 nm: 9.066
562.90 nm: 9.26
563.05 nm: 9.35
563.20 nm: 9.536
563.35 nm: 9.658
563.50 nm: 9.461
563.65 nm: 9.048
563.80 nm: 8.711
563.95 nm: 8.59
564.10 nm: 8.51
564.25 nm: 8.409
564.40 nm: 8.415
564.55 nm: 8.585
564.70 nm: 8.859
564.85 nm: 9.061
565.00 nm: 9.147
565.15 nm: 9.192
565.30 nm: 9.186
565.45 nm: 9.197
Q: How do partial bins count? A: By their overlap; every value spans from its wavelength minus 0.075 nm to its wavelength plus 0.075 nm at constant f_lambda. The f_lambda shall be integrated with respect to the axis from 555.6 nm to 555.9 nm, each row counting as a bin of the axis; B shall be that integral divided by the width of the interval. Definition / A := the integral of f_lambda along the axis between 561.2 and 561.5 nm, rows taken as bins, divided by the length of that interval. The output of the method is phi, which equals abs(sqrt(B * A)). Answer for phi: 8.98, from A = 9.3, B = 8.70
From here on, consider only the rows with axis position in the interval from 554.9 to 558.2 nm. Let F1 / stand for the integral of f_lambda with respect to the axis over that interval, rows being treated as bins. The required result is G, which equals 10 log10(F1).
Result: 15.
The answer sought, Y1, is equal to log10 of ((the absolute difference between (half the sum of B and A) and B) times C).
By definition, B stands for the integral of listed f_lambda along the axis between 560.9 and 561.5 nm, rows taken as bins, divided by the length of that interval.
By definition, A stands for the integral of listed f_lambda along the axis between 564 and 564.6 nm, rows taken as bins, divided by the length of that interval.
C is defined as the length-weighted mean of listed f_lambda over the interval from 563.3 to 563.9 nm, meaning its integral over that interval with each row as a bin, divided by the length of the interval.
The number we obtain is 0.58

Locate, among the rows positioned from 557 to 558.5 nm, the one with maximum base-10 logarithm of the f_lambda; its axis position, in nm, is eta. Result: 558.40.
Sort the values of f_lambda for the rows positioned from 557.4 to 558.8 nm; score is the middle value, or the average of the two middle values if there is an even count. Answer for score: 8.82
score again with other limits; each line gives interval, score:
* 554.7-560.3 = 8.88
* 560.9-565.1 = 9.06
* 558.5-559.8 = 9.05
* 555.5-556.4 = 8.72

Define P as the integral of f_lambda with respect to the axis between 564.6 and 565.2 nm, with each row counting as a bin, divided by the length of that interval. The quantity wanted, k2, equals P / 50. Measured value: 0.181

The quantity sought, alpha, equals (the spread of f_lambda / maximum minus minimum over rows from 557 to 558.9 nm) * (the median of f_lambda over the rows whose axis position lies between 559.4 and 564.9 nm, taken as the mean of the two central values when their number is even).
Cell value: 11.9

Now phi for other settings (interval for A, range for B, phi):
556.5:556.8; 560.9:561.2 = 9.60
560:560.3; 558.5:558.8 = 9.21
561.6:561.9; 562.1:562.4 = 8.87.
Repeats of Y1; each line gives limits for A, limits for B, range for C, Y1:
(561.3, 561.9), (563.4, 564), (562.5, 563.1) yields -0.10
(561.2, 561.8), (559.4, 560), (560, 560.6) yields -0.08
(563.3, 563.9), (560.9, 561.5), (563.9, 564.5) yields -0.26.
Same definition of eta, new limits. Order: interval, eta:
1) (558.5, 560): 559.90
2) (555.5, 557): 556.75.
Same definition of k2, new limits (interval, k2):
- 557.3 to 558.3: 0.169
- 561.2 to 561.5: 0.185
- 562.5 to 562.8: 0.177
